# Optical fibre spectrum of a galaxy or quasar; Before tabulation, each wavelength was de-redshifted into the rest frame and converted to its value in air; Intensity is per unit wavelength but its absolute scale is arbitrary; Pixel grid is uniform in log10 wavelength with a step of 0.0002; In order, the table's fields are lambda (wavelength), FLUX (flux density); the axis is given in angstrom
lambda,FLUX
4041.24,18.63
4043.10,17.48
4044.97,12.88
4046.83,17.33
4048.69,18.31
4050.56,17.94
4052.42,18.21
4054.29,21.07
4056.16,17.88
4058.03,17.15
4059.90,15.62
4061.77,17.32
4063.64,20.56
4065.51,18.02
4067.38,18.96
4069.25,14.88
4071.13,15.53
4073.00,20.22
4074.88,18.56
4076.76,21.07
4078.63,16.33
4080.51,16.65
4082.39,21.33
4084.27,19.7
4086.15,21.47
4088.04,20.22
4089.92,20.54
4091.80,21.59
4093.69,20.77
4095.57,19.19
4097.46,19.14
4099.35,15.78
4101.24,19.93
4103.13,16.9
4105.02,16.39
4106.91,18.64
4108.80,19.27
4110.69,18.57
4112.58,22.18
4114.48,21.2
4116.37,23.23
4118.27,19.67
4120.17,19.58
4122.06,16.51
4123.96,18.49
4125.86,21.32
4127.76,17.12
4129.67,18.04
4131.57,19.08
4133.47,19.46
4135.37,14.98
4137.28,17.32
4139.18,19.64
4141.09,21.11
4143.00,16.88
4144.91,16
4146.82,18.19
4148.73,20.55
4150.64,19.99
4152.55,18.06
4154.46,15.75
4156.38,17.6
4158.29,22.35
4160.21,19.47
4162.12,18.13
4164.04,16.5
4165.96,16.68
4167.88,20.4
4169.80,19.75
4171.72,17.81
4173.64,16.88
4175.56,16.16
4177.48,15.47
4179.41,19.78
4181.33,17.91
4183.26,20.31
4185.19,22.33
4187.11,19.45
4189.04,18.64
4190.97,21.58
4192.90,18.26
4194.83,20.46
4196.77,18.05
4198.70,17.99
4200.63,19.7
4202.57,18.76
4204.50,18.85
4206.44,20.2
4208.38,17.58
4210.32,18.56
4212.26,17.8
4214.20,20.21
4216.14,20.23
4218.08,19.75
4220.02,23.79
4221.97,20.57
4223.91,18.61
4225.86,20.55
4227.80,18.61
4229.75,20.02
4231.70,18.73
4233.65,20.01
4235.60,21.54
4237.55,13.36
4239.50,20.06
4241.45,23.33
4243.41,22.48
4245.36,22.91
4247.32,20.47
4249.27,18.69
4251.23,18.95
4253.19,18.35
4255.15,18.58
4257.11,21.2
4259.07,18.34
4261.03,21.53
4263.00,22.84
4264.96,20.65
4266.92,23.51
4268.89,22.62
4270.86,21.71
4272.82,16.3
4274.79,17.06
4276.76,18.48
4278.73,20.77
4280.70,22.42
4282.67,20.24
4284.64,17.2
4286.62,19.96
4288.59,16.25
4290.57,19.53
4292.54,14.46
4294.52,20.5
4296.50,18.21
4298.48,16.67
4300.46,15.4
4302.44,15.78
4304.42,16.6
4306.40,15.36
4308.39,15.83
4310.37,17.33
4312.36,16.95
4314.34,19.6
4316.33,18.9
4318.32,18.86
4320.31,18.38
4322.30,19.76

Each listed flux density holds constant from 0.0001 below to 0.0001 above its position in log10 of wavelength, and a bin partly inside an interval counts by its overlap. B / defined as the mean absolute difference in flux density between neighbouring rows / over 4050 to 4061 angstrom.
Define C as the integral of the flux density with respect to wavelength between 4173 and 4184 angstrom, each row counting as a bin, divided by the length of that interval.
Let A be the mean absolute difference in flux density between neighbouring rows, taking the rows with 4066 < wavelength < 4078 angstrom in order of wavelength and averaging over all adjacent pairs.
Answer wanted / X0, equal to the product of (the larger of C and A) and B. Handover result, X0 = 30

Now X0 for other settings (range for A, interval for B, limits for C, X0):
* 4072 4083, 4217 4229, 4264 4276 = 53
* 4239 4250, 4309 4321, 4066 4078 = 15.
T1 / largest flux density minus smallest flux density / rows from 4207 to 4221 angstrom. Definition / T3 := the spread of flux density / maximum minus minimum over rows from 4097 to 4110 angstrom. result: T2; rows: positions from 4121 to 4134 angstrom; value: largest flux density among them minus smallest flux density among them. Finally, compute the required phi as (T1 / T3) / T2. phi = 0.3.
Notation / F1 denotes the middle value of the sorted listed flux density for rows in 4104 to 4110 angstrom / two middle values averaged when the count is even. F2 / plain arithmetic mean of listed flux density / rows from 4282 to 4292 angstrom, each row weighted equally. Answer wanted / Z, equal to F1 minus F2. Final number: 0.00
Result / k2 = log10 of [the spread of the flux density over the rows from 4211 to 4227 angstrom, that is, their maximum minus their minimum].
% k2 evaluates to 0.777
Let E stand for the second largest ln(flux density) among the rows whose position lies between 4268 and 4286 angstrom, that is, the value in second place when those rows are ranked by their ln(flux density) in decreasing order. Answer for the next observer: 3.11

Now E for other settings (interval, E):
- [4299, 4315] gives 2.85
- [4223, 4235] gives 3.00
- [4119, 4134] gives 2.97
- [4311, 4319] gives 2.94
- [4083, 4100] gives 3.07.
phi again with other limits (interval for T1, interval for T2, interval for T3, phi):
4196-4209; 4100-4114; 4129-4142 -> 0.1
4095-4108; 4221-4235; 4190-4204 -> 0.6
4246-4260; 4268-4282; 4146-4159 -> 0.1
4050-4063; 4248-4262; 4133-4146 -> 0.3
